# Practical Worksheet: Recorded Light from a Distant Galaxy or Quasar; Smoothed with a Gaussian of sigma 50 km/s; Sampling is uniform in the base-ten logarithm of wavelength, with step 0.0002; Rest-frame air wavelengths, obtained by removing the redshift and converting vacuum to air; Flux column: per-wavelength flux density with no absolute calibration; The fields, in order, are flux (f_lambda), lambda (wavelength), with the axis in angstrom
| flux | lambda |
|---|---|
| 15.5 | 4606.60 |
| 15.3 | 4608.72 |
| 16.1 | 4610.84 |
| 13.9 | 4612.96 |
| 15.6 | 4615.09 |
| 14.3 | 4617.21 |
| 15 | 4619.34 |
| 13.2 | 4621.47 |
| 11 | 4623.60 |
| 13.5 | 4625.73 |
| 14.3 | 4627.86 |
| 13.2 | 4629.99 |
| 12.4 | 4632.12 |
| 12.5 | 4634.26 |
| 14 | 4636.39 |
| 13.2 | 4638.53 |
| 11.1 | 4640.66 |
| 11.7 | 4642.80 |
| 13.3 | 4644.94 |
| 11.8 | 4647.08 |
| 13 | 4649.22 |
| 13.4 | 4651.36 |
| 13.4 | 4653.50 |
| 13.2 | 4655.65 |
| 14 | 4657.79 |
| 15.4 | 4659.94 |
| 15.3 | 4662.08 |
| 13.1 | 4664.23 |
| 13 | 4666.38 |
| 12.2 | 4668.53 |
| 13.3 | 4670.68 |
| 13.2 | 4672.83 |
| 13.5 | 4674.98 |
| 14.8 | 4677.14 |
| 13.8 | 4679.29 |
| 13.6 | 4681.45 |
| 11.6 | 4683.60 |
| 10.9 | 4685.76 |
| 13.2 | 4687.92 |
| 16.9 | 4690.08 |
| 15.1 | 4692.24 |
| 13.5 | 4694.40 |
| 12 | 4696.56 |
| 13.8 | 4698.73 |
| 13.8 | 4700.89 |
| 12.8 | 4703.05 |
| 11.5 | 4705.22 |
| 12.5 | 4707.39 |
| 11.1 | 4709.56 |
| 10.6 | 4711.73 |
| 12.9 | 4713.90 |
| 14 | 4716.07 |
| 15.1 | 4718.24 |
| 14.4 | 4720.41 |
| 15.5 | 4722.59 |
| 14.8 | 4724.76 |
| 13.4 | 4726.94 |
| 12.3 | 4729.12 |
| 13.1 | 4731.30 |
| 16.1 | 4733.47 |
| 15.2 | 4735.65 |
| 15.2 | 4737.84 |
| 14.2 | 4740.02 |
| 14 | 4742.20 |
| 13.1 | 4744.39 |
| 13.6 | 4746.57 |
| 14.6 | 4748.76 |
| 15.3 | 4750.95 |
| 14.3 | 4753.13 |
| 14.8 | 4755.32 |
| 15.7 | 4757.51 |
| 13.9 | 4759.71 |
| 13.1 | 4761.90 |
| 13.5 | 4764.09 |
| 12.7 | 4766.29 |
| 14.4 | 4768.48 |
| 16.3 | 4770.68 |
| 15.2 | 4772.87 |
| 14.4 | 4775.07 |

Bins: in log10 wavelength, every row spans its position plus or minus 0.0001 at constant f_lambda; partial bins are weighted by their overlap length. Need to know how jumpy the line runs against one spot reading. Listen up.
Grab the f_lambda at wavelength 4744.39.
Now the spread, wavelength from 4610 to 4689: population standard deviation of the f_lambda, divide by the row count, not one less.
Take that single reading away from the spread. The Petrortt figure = -11.9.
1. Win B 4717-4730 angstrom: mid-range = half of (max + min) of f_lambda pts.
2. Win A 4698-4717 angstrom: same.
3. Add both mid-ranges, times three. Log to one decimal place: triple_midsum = 78.6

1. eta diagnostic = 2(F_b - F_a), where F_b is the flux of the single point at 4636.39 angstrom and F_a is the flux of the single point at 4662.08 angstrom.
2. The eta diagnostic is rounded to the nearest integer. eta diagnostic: -3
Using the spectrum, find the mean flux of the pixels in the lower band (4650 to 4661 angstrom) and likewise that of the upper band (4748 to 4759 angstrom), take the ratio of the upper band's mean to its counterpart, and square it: 1.16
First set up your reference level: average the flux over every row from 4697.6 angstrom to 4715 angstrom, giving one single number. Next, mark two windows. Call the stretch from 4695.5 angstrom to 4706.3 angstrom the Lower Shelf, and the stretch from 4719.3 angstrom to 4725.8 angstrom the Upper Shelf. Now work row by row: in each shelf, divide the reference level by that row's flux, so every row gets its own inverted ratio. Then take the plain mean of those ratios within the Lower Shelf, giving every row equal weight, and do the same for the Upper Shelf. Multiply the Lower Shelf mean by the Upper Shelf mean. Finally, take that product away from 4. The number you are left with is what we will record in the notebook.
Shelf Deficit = 3.19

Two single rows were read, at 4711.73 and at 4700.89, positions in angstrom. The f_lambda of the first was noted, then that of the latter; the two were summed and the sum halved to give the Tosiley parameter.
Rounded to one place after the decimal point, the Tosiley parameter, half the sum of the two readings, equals 12.2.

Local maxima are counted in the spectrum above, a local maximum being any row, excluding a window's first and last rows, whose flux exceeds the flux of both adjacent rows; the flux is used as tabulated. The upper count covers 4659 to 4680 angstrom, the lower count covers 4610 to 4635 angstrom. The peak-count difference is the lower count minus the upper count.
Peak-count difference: 1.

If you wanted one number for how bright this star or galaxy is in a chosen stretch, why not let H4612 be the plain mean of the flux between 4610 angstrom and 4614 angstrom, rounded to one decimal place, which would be 15.0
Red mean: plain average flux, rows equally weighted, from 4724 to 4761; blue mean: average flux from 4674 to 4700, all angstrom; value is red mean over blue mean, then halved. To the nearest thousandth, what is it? 0.528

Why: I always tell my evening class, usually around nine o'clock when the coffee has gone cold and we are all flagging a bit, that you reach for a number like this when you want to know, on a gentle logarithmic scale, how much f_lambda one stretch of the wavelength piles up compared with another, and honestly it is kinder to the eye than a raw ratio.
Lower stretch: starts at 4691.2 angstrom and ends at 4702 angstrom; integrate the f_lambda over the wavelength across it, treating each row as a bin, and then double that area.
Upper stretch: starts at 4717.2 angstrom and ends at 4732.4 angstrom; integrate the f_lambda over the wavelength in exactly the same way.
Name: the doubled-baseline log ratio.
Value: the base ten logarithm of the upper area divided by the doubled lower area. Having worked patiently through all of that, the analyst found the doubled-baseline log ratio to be -0.1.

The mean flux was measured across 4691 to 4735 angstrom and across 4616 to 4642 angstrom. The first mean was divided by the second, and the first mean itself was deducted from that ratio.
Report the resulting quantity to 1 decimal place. -12.4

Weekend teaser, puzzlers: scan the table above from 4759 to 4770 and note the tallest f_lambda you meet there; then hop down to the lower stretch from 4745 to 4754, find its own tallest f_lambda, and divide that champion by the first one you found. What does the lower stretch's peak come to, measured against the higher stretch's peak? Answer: 1.06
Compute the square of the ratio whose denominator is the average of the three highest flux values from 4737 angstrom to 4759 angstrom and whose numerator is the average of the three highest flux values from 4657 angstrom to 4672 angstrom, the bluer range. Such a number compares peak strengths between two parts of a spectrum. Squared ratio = 0.94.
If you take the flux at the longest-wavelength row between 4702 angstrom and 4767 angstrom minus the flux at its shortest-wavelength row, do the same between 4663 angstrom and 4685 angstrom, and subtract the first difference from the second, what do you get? -1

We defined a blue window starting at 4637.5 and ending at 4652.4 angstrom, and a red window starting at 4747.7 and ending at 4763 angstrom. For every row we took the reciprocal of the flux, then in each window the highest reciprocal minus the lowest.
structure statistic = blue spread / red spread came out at 1.2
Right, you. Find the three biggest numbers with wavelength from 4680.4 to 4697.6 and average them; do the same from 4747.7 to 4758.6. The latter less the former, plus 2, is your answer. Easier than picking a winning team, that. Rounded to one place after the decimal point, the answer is 2.1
